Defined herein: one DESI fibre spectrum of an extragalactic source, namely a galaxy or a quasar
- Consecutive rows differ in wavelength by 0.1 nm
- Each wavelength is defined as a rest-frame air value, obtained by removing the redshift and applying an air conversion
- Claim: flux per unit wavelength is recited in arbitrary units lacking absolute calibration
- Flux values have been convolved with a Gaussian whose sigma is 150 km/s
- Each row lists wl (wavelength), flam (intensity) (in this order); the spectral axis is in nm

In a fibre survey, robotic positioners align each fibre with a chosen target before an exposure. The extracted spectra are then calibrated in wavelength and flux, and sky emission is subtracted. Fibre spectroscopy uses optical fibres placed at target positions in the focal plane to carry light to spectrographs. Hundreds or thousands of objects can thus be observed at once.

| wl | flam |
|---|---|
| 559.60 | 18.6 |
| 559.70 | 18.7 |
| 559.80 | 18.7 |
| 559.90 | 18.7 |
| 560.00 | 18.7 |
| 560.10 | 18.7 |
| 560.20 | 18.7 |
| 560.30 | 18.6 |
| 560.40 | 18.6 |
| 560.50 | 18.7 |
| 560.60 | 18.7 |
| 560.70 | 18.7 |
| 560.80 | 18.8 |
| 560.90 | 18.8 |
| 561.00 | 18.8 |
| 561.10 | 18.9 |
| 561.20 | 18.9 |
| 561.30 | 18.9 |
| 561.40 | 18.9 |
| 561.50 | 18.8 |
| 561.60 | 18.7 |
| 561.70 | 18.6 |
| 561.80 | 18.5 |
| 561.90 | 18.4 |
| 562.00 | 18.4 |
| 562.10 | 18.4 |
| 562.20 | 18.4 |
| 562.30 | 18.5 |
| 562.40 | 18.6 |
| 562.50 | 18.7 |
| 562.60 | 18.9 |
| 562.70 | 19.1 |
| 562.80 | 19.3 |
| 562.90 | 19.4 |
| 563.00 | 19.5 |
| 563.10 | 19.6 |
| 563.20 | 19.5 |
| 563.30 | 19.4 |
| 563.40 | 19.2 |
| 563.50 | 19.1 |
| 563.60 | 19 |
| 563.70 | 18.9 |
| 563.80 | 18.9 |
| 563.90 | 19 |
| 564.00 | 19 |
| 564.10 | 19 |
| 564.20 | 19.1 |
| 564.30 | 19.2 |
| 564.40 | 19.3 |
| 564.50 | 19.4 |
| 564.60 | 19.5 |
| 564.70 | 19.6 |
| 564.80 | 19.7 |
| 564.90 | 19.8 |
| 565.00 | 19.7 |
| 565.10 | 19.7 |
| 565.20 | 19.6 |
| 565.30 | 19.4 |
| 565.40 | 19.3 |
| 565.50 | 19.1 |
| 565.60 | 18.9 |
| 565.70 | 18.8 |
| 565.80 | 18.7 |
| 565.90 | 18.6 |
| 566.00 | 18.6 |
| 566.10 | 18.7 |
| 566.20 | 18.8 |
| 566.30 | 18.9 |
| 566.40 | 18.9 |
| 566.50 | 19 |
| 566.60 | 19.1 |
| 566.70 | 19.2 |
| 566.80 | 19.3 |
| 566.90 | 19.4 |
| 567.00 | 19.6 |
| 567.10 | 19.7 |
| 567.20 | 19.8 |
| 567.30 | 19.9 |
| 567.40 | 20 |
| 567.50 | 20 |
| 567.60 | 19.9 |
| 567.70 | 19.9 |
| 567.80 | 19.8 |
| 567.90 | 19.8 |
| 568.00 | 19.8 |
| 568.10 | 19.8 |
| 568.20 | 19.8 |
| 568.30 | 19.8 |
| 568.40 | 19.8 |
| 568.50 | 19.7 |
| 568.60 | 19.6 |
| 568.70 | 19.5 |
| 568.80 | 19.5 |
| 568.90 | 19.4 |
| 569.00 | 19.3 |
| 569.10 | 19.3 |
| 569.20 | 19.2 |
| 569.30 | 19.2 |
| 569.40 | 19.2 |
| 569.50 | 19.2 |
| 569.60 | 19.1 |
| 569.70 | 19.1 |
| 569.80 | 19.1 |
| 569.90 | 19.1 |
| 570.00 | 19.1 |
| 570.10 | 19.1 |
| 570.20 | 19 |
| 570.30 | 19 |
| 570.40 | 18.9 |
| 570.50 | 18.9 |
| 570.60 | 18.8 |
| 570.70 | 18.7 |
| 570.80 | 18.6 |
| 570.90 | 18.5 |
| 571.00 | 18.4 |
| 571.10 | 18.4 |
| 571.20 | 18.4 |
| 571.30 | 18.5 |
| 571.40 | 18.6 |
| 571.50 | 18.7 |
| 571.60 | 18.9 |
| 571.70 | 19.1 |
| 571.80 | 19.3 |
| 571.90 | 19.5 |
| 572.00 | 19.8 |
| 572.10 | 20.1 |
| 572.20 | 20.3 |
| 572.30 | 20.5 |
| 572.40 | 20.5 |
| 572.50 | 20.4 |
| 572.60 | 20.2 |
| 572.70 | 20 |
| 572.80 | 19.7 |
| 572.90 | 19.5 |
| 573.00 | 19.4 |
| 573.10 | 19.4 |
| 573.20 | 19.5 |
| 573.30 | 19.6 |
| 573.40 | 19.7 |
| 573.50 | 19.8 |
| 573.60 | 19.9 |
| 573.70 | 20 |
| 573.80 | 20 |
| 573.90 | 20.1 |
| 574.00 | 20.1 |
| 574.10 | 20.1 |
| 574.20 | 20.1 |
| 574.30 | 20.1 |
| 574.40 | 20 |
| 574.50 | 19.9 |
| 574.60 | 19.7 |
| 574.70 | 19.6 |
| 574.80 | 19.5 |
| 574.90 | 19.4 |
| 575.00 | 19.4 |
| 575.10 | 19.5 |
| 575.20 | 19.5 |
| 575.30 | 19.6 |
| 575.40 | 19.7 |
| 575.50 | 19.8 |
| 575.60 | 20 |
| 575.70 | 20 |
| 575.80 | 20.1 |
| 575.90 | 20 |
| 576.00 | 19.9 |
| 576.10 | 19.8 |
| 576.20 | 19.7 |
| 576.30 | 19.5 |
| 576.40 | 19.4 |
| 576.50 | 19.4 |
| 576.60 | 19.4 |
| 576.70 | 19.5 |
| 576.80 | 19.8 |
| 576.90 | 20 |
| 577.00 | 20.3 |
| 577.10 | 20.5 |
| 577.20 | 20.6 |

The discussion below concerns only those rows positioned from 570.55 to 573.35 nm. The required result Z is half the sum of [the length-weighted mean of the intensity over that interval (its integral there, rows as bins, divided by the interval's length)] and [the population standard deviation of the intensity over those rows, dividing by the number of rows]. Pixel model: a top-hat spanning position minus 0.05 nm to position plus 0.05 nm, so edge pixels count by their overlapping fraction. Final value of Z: 10.0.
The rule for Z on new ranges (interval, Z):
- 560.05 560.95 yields 9.4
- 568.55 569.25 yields 9.8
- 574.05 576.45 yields 10.0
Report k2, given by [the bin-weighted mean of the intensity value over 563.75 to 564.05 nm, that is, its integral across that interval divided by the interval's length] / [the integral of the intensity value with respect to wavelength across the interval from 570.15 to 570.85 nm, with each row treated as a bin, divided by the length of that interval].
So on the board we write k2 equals 1.01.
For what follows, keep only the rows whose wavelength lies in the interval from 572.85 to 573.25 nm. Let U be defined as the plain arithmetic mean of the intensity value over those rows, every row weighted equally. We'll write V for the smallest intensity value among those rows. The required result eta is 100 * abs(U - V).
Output 5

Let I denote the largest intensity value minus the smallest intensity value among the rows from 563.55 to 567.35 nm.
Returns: 1.3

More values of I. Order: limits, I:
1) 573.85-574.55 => 0.2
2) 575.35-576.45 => 0.7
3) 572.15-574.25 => 1.1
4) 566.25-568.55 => 1.1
